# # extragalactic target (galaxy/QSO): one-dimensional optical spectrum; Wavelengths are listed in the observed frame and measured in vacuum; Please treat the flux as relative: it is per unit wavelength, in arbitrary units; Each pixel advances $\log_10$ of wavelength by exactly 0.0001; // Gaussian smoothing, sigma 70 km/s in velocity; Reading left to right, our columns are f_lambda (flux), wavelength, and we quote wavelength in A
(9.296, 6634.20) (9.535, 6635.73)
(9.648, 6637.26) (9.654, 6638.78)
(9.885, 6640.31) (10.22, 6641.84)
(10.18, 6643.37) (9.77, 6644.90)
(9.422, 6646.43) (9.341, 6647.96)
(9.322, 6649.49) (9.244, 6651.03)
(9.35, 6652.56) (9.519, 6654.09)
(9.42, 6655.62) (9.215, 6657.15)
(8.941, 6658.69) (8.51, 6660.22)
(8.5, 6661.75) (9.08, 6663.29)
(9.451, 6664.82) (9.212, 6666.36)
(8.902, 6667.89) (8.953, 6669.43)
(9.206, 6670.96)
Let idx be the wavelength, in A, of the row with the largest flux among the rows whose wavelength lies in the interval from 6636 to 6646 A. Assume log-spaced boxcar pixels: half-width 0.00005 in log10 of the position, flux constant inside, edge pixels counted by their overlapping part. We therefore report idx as 6641.84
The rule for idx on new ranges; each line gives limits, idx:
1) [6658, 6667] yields 6664.82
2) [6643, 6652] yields 6643.37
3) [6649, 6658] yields 6654.09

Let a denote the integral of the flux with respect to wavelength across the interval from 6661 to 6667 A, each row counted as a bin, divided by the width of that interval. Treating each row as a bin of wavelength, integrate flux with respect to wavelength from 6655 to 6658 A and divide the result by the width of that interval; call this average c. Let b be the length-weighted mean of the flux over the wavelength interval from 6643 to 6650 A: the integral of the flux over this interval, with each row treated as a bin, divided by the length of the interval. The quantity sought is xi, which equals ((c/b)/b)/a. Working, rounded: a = 9.05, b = 9.6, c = 9.3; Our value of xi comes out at 0.0112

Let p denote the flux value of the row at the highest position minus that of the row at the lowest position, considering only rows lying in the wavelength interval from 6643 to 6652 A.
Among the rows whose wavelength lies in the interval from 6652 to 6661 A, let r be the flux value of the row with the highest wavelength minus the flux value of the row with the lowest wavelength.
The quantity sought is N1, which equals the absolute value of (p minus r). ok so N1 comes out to 0.10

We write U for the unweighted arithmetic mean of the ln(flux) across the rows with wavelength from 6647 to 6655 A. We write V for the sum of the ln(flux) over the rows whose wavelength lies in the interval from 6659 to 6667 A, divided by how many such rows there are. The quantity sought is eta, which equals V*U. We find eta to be 4.90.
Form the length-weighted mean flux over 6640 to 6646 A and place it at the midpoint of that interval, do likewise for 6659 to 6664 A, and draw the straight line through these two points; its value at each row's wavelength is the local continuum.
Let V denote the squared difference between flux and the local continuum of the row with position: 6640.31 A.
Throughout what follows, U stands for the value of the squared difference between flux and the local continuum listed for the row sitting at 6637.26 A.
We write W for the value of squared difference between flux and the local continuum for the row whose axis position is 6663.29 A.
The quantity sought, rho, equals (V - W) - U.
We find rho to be -0.7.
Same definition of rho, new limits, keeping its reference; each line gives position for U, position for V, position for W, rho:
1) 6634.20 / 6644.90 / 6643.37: -1.7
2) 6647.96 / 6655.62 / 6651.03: 0.0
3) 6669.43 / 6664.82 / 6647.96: 0.2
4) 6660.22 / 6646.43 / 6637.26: -0.5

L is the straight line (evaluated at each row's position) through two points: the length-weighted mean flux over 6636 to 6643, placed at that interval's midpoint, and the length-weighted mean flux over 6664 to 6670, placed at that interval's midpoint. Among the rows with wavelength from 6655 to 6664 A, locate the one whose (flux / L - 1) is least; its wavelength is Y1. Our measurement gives 6660.22 A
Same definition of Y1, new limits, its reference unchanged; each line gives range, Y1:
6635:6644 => 6635.73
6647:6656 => 6651.03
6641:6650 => 6647.96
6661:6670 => 6661.75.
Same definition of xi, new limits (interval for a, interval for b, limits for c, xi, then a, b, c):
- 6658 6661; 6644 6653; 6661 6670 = 0.0116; 8.74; 9.4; 9.0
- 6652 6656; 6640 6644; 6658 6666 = 0.0092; 9.44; 10.1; 8.9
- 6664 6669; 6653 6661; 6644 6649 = 0.0124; 9.17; 9.1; 9.5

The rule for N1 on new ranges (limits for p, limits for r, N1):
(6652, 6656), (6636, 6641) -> 0.17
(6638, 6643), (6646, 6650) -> 0.67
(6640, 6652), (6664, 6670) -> 0.14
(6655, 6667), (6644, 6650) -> 0.24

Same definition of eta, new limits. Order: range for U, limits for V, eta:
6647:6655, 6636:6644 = 5.13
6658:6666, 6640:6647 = 5.01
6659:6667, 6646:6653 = 4.89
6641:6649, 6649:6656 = 5.10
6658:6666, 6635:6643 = 4.98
